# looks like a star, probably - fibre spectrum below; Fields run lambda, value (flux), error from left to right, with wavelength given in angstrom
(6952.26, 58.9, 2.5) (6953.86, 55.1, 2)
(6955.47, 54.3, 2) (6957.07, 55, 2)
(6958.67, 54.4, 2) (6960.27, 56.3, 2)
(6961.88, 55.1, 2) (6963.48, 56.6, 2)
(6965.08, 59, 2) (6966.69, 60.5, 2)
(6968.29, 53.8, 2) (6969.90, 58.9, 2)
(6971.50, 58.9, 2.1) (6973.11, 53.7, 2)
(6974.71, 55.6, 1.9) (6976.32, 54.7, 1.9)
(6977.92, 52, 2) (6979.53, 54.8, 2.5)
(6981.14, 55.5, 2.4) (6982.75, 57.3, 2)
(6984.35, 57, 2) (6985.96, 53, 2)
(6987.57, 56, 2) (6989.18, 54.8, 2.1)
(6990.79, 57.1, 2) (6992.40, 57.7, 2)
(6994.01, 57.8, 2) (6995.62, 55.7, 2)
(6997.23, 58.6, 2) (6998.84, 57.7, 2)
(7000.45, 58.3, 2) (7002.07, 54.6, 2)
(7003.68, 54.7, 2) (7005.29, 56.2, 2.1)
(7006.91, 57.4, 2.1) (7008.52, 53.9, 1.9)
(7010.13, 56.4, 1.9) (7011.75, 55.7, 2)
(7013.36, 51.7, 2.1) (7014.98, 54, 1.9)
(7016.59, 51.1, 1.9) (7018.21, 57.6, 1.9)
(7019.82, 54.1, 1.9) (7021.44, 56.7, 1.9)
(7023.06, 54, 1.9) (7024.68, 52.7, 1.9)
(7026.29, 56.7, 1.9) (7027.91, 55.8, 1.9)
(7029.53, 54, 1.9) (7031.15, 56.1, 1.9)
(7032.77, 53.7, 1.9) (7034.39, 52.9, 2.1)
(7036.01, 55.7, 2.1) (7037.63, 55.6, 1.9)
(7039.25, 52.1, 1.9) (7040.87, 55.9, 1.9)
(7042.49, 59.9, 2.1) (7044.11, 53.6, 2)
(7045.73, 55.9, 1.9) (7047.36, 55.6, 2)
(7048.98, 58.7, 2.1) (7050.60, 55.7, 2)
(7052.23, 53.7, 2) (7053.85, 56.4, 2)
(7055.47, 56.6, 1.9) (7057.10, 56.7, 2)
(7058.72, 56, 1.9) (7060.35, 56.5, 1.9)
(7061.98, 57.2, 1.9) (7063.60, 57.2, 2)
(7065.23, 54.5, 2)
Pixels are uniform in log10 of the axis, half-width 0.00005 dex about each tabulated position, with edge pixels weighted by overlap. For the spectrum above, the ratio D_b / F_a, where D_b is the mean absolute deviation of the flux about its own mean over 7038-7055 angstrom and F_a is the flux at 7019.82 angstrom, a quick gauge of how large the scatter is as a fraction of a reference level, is 0.0298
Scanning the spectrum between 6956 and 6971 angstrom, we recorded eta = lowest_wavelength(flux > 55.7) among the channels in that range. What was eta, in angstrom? 6960.27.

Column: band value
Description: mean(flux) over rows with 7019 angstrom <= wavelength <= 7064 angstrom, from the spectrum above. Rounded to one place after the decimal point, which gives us 55.6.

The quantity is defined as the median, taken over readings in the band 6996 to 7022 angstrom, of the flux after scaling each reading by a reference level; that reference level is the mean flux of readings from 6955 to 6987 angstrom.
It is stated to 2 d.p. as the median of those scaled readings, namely 1.00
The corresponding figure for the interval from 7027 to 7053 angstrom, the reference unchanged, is 1.00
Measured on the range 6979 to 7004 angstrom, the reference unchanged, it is 1.01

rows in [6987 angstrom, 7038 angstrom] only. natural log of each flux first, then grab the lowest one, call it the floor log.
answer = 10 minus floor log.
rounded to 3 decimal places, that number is 6.066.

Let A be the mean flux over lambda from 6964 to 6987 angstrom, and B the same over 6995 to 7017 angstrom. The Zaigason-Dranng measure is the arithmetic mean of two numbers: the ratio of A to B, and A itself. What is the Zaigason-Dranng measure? 28.5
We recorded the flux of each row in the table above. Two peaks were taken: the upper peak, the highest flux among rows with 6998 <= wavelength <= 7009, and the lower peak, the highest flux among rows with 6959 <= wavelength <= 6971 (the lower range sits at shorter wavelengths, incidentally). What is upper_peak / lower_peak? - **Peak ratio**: 0.96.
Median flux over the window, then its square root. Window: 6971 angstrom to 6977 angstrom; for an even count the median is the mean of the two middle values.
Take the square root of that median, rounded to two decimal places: 7.43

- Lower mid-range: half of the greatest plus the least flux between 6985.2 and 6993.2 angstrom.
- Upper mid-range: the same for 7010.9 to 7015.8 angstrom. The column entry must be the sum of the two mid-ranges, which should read 109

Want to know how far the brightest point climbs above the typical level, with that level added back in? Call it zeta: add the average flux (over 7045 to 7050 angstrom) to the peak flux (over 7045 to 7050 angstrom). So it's 115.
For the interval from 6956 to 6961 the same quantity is 112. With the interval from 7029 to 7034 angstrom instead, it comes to 111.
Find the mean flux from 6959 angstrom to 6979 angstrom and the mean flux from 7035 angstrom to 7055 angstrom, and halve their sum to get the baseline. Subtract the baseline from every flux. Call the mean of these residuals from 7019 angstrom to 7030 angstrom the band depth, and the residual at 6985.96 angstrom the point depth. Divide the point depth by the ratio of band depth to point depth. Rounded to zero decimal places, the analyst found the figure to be -8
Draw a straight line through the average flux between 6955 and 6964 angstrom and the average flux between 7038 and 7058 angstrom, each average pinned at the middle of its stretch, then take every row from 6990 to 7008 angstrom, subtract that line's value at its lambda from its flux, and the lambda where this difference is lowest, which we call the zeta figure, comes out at 7002.07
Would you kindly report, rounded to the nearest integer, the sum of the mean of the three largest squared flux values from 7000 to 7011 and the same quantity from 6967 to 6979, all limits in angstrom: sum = 6635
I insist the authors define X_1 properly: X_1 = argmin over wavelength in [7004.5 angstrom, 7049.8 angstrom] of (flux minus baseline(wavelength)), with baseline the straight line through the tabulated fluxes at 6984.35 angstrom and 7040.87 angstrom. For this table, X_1 7016.59 angstrom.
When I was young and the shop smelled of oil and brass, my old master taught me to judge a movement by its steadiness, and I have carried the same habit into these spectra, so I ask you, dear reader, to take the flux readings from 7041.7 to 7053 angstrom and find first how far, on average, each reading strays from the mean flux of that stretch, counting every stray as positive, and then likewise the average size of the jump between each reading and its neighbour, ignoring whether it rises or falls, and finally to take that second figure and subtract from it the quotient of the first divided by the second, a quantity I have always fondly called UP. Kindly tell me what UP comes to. 2.2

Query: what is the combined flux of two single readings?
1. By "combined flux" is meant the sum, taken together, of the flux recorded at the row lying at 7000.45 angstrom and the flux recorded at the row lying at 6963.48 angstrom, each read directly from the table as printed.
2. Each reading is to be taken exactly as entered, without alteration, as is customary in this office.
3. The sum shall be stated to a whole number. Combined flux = 115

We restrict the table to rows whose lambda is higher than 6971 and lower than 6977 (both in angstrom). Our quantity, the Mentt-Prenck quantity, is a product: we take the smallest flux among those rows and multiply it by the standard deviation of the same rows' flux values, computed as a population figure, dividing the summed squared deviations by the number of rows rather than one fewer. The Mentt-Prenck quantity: 104.8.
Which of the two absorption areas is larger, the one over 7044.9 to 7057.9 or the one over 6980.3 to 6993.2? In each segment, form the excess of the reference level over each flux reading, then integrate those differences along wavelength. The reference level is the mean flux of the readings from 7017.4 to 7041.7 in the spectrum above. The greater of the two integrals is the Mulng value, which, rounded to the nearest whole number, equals -15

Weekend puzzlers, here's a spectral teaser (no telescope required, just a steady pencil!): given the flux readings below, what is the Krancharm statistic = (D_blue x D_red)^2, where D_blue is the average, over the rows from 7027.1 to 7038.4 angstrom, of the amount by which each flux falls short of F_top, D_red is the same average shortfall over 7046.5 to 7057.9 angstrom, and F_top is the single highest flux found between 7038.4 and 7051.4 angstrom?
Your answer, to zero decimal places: 352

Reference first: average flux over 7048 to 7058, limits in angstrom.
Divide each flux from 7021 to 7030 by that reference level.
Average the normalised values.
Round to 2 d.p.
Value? 0.98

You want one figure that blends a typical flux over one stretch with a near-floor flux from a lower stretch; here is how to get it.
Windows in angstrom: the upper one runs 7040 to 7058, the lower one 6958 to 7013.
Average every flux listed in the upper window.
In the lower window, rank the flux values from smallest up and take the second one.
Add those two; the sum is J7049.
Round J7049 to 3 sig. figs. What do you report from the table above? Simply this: 109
